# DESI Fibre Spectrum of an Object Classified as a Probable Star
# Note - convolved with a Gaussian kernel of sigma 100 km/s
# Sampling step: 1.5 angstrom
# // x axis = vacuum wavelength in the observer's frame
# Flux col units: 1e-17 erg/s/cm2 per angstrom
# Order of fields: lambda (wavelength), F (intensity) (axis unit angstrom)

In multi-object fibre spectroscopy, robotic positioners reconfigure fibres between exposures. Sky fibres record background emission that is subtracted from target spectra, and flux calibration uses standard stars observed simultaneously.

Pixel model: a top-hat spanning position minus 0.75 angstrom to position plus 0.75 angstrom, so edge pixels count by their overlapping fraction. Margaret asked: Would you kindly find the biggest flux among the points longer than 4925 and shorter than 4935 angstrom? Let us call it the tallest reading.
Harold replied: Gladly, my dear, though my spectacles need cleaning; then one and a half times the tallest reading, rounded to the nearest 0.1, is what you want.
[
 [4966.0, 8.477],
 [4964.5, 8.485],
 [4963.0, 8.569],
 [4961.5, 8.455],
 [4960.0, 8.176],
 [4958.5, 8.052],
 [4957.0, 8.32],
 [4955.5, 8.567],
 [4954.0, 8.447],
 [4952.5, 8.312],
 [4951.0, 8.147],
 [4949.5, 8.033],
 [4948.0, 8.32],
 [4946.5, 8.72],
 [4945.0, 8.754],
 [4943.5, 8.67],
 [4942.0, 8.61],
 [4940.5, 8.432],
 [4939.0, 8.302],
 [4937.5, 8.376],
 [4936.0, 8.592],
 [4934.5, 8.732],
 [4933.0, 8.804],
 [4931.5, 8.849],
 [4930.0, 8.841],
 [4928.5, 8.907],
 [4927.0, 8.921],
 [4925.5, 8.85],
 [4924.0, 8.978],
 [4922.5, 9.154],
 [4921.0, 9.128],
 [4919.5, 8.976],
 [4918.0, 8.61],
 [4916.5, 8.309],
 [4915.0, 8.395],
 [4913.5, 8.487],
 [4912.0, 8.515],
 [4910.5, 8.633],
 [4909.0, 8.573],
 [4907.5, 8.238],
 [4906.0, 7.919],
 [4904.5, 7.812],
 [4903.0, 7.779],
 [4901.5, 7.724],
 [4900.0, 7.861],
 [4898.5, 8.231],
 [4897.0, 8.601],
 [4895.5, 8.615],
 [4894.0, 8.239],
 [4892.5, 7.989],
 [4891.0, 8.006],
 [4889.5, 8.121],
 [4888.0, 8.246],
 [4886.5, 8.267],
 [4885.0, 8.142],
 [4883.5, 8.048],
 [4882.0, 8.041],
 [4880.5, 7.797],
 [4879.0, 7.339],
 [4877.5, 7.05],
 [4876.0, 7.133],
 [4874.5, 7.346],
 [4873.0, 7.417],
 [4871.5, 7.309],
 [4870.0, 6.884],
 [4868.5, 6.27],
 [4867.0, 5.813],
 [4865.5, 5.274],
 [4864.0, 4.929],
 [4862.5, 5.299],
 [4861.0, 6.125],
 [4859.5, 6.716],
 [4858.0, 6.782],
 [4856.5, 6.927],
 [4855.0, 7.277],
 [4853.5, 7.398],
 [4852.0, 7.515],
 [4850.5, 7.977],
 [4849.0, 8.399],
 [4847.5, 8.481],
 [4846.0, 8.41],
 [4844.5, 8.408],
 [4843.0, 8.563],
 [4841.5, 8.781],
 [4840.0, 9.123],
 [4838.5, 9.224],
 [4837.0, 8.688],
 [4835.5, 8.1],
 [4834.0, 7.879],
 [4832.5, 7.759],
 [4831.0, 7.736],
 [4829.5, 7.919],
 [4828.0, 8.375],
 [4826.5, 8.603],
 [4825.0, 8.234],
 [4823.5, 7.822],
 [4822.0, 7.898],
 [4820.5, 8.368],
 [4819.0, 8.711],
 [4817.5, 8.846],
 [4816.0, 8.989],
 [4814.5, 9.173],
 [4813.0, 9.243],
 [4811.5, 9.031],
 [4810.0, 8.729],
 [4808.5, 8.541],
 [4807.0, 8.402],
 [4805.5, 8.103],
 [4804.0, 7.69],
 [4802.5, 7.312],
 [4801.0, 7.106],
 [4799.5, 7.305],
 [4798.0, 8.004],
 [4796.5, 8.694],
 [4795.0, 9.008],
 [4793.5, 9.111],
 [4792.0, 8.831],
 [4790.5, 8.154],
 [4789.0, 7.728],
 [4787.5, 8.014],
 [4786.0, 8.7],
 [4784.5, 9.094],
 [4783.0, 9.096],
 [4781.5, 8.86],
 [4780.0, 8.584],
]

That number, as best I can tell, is 13.4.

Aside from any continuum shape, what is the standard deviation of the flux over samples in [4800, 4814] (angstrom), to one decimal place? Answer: 0.7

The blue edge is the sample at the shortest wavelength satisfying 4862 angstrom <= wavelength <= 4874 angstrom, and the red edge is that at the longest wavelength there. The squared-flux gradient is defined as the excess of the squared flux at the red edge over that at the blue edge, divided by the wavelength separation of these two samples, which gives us 2.6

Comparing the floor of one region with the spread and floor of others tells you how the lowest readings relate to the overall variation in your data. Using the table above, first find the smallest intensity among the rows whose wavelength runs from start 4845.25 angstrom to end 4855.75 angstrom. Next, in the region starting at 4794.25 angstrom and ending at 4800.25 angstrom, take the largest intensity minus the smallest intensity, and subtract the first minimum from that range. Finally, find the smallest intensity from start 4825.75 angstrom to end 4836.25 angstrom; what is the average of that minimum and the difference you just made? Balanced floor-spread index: 1.08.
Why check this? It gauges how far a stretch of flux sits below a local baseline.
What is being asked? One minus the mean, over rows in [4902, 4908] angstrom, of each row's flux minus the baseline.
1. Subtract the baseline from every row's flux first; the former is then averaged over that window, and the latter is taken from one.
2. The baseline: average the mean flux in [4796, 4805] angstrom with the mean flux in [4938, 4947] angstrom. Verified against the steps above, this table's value 1.20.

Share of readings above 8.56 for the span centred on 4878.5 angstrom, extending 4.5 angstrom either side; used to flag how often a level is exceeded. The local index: 0.0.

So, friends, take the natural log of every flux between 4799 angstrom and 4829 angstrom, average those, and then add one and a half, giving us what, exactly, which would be 3.62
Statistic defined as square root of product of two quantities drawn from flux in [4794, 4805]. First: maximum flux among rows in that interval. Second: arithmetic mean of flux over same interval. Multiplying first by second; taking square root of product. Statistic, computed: 8.4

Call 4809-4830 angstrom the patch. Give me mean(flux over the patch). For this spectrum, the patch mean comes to 8.57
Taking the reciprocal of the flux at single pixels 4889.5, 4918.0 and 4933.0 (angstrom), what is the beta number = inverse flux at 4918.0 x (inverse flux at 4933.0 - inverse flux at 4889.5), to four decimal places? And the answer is -0.0011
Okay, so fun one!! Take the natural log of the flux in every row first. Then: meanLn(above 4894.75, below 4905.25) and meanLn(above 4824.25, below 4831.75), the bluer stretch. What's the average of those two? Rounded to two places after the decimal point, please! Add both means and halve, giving 2.09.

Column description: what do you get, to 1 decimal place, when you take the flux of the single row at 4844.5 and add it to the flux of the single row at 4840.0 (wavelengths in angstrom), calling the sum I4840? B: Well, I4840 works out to 17.5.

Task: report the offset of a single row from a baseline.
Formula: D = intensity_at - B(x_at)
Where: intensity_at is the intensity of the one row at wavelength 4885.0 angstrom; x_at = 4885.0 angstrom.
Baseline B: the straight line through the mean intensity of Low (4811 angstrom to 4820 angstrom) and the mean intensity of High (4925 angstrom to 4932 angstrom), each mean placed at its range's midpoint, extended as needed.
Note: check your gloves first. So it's -0.8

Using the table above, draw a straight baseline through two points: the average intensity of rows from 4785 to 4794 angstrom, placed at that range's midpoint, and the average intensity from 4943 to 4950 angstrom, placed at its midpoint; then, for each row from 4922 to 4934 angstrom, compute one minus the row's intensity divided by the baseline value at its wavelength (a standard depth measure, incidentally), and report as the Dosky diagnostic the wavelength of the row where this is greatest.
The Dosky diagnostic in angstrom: 4933.0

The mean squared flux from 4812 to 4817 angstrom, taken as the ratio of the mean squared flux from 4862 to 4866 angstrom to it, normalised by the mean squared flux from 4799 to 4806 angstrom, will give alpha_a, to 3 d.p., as 0.006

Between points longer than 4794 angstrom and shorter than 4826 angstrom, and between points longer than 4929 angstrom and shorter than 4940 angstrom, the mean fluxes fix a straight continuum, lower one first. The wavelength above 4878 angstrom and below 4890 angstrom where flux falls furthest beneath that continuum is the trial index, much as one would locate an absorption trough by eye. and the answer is 4879.0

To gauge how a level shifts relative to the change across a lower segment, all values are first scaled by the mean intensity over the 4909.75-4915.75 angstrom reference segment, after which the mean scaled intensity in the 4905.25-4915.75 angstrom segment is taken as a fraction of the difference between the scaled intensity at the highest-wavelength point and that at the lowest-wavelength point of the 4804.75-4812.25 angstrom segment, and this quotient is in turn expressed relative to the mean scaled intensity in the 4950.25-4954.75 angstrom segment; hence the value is 9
